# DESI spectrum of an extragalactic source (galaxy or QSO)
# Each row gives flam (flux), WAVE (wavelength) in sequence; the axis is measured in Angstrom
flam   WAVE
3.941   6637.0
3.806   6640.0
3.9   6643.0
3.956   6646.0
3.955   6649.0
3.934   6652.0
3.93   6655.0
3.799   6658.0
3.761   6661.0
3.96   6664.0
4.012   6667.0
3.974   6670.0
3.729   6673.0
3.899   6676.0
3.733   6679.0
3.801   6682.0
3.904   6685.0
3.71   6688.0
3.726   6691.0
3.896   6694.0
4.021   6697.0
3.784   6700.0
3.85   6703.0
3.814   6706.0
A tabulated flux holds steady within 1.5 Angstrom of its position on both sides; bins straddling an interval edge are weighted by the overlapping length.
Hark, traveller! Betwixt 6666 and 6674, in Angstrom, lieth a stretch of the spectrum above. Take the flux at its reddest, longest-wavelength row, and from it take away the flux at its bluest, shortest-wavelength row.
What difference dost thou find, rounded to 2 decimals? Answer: -0.28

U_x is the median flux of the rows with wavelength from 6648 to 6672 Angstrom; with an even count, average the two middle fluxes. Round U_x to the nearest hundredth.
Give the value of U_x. 3.94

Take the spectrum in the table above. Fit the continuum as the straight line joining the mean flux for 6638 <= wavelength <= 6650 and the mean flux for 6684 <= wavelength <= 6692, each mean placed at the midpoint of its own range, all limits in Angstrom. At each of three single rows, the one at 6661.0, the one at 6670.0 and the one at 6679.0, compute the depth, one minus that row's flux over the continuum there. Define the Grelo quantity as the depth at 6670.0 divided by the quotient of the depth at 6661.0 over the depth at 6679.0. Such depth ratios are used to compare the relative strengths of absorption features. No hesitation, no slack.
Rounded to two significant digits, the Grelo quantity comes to -0.029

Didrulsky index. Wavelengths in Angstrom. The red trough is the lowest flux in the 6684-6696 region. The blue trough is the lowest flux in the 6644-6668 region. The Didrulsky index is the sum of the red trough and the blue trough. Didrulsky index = 7.47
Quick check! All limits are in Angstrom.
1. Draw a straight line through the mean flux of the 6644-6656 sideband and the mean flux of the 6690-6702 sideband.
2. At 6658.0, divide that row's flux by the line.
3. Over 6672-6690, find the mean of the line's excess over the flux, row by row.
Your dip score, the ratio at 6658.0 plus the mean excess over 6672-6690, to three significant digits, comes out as 1.06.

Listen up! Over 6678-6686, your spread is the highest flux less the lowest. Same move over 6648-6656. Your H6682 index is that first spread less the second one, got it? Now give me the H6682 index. 0.15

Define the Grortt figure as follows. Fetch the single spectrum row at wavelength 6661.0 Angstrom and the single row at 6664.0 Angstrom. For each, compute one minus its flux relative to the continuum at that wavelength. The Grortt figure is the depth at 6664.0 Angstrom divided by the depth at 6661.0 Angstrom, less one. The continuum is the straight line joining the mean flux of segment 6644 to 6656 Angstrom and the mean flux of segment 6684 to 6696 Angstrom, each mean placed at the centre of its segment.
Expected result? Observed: -1.43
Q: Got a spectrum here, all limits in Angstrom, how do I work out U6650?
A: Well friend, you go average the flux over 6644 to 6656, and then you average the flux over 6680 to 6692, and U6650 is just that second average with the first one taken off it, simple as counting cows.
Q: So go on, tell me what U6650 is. -0.16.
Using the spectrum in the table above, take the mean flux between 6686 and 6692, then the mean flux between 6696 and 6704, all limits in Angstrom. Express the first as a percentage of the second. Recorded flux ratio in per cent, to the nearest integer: 96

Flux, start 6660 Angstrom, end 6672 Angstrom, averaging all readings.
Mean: 3.93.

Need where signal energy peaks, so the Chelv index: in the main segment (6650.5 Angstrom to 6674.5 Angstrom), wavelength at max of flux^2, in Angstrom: 6667.0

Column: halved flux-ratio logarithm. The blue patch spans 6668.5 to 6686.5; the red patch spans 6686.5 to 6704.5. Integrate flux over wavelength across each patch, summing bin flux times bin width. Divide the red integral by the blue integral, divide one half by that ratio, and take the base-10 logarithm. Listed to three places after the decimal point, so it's -0.300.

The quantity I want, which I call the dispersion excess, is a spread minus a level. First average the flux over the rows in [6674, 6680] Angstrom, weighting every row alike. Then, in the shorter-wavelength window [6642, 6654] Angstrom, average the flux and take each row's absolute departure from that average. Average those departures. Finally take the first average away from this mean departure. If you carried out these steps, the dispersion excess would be -3.80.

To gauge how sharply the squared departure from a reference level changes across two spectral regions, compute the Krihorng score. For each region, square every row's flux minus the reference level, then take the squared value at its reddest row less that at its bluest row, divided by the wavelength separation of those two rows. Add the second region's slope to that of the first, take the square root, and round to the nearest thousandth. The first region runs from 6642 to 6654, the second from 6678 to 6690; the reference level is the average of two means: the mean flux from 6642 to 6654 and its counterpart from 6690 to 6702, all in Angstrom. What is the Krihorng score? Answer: 0.032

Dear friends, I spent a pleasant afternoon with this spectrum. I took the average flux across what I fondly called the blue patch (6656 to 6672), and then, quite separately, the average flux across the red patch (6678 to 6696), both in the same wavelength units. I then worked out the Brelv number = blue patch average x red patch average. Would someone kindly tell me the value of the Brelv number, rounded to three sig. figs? 14.8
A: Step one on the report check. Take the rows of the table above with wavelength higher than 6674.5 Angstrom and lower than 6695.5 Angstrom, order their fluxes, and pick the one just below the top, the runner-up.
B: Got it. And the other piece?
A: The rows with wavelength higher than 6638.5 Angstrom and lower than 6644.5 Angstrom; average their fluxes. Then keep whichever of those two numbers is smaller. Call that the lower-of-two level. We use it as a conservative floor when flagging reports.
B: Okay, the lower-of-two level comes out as 3.85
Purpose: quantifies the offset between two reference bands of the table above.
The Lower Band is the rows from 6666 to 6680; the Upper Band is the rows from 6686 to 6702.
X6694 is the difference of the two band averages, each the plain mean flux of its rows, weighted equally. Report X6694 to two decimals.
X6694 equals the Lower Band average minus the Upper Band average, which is 0.04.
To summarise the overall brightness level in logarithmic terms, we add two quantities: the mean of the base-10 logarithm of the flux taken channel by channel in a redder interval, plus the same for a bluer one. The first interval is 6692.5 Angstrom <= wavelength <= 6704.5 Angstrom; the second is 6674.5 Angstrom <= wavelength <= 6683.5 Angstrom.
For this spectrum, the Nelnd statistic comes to 1.171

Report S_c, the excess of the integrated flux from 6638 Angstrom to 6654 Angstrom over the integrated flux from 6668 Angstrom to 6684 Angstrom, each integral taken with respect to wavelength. 1.2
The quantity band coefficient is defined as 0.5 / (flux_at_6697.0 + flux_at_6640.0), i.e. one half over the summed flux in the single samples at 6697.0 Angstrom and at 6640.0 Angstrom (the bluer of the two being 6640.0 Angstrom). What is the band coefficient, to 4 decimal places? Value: 0.0639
